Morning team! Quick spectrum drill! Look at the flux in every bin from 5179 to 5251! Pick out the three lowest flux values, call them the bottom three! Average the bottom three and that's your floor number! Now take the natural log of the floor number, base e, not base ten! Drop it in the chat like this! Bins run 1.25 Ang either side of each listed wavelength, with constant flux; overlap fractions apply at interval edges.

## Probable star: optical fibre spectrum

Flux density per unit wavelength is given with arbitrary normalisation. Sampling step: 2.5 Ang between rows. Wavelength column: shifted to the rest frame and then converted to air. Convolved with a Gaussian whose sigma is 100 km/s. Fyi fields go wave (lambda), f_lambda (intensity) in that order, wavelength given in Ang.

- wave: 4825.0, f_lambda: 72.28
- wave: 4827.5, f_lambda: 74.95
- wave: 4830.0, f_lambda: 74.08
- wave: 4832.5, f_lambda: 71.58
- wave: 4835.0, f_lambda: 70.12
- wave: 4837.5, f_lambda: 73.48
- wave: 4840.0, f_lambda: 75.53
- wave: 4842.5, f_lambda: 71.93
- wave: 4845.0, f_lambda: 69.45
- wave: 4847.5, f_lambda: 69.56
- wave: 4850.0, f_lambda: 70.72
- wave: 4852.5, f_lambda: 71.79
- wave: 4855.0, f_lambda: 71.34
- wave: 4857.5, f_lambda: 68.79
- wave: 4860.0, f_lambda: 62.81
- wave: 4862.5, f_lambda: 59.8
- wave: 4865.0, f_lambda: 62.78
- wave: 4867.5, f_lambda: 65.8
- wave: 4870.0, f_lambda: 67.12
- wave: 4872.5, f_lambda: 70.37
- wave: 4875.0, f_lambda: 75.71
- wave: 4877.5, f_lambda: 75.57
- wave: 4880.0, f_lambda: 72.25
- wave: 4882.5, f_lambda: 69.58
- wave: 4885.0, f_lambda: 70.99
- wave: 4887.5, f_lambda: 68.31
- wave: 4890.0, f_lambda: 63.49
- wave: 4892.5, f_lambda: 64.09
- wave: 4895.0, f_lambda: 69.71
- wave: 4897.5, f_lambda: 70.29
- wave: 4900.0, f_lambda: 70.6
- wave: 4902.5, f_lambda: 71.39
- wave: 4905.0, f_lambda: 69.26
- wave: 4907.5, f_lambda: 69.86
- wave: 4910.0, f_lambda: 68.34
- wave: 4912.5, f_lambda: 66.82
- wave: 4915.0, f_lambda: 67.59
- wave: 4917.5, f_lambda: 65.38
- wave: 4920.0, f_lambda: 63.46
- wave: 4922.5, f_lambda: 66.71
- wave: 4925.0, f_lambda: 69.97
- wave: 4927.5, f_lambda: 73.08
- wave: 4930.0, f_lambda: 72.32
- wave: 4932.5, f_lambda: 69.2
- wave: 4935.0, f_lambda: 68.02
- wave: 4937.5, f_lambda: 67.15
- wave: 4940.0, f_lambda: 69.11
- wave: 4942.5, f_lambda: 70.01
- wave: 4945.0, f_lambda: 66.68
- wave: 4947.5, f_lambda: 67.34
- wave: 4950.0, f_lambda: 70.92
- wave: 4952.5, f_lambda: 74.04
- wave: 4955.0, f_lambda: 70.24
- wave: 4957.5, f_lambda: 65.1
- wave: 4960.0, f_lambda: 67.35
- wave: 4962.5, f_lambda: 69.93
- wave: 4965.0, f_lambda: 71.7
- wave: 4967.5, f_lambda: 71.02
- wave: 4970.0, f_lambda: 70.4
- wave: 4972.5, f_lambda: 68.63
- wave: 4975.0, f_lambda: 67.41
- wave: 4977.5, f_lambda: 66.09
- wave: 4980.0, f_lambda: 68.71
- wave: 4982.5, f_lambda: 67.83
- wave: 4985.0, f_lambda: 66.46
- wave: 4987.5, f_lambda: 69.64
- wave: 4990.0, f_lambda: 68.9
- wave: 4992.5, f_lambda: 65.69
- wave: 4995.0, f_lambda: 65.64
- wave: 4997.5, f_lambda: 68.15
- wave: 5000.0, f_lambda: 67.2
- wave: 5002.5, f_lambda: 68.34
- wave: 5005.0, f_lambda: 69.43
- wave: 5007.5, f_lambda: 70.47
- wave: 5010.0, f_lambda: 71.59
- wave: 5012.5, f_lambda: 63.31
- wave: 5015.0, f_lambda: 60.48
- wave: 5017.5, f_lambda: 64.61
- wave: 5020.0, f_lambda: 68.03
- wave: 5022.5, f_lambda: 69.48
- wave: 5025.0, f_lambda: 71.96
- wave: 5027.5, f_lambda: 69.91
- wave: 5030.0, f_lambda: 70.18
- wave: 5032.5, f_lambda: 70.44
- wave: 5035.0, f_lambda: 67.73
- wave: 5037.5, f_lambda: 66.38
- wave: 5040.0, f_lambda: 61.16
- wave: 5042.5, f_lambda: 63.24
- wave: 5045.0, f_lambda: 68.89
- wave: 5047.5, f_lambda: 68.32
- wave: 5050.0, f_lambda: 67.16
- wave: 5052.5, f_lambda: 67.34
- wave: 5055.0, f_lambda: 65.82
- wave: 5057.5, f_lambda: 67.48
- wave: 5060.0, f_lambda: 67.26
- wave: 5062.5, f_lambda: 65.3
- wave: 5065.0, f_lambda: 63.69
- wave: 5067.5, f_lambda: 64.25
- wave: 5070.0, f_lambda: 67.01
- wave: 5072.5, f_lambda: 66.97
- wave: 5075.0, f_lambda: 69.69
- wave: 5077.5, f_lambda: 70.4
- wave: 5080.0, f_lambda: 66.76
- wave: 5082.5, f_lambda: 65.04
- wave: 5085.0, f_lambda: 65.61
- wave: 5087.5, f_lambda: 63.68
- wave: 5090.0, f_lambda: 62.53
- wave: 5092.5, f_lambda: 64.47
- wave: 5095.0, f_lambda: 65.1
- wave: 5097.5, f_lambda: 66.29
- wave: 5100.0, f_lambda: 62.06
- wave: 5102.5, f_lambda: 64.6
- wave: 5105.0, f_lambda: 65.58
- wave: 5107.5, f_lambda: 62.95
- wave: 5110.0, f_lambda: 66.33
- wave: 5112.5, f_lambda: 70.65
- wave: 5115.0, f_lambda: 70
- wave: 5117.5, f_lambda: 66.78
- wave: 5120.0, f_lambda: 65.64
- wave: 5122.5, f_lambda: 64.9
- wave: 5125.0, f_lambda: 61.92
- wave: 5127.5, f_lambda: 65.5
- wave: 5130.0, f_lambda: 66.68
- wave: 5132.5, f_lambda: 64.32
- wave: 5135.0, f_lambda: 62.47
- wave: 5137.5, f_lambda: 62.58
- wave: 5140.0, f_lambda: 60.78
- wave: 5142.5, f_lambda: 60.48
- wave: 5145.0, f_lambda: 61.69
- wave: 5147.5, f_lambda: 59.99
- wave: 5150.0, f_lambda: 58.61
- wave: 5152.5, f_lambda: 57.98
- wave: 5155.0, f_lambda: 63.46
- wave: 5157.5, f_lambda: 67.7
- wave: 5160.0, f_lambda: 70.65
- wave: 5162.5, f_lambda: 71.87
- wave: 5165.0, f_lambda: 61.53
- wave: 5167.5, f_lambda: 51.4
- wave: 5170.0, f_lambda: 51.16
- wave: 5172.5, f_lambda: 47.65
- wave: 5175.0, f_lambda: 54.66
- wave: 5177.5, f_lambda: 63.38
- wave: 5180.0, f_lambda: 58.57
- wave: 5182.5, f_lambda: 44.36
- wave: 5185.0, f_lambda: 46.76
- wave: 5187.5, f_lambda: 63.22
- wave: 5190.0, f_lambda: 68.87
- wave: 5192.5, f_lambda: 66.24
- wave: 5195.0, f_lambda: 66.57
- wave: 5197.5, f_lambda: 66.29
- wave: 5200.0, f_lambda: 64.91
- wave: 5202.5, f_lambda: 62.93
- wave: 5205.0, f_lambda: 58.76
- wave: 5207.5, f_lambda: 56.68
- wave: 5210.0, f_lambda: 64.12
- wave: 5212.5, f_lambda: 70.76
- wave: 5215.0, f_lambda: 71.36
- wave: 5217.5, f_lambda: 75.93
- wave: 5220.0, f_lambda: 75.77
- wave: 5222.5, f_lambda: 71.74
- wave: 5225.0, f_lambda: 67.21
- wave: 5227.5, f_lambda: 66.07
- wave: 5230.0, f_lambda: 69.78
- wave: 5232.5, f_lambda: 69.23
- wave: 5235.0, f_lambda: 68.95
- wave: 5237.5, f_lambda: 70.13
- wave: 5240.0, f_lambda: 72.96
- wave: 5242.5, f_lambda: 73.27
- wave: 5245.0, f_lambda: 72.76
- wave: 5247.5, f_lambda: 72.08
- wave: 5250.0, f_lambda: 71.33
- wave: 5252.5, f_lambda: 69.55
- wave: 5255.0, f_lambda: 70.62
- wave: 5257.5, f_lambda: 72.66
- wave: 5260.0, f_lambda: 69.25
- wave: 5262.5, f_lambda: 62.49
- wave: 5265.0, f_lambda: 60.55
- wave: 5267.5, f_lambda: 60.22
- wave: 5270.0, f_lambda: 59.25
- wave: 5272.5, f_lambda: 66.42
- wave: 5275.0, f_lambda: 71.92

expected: 3.90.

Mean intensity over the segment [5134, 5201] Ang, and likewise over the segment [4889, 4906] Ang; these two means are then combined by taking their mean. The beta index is 64.5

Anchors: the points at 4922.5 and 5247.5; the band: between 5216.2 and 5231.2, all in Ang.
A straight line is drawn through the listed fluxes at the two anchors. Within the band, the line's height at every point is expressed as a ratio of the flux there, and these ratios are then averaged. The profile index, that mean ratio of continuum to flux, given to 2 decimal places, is 1.01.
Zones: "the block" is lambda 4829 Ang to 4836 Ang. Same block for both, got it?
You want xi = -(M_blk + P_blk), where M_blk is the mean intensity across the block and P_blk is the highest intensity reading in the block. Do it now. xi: -146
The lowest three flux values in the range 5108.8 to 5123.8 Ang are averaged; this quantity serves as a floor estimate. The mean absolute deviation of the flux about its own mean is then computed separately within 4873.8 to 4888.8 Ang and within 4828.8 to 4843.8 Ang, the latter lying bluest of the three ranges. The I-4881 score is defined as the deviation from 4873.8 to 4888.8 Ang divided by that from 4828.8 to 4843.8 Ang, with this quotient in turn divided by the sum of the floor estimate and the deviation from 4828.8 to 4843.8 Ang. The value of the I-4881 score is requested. 0.023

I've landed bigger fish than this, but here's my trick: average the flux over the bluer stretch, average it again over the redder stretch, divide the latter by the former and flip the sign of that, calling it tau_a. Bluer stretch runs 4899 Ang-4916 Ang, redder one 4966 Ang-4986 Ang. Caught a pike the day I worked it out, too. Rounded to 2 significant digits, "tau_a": -0.99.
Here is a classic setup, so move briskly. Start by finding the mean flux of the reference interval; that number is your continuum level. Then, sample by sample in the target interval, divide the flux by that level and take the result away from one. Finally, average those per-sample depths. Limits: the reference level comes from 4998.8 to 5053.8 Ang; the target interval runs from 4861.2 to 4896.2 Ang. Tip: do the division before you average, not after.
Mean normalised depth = -0.011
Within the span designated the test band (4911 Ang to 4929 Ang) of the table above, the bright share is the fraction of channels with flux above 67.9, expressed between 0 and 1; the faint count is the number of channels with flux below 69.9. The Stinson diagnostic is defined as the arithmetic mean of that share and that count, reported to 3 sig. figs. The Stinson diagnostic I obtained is 2.64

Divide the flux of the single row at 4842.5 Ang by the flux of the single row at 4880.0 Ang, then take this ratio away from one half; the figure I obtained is -0.50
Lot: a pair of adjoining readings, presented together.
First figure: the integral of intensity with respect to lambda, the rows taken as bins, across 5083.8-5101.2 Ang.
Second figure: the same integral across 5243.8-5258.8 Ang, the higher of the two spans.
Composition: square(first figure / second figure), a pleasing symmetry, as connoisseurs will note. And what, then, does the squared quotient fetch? 1.1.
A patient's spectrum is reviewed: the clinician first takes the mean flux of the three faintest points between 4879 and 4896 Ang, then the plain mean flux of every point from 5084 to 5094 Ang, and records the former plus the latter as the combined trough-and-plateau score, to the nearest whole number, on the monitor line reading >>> 129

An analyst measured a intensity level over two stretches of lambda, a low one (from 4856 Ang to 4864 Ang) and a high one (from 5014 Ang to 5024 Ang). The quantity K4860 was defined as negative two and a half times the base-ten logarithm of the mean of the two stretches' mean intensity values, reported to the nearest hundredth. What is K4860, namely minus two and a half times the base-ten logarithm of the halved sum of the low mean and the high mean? -4.53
